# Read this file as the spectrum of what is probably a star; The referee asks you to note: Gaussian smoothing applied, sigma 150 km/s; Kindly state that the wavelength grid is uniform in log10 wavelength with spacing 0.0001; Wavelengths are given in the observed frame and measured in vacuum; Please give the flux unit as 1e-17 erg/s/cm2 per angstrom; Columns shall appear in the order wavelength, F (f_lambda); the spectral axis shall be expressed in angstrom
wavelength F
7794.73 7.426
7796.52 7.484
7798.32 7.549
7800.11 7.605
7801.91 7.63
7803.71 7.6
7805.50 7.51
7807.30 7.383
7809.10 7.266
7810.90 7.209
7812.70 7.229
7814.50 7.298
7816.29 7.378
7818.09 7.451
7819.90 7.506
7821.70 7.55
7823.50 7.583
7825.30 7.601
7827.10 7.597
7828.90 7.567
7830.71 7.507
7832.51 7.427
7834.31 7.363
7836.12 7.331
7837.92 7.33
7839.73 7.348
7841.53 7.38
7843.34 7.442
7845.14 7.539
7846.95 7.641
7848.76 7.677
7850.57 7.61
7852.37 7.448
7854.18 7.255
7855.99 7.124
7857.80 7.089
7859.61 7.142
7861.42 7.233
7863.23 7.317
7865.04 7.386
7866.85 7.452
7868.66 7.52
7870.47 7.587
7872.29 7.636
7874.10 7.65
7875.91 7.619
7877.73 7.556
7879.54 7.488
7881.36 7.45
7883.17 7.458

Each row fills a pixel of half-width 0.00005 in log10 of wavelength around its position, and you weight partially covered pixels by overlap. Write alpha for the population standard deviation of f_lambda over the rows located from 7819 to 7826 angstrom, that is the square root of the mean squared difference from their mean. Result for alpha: 0.04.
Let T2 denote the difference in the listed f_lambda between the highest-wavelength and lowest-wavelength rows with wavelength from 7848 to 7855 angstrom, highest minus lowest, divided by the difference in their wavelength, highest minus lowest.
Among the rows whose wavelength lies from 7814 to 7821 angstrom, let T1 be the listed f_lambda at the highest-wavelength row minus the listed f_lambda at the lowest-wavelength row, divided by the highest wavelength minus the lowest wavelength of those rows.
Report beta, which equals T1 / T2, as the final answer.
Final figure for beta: -0.5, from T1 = 0.039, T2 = -0.08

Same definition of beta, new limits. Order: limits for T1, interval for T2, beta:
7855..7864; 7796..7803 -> 1.0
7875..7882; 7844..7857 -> 0.8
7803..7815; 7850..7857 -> 0.3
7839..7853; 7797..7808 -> -0.4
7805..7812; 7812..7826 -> -1.9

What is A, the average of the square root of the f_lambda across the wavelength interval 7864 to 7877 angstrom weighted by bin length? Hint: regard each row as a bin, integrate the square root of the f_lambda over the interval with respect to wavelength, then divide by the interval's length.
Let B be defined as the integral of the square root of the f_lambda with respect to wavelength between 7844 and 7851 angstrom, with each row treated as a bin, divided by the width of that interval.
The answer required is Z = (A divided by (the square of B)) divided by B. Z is 0.131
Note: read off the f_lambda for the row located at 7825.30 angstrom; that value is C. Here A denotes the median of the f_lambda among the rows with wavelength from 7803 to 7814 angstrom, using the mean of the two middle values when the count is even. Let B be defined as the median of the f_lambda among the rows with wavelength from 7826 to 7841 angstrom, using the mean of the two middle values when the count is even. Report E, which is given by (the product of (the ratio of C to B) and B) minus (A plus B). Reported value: -7.1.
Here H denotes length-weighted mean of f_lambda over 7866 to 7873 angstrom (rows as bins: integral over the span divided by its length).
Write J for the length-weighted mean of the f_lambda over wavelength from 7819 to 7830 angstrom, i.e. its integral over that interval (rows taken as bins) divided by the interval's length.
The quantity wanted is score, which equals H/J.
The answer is 1.00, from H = 7.54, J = 7.57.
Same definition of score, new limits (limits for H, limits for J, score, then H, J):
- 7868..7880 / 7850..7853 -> 1.00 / 7.58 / 7.55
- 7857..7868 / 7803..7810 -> 0.98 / 7.28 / 7.44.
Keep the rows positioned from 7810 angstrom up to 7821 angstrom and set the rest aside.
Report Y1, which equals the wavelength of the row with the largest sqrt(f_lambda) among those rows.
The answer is 7819.90 angstrom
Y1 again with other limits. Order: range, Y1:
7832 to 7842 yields 7832.51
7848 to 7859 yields 7848.76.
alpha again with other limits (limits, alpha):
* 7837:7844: 0.04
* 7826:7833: 0.06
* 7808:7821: 0.11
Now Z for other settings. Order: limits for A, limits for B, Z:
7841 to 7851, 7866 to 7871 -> 0.133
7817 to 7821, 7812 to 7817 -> 0.138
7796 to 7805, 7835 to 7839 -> 0.139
